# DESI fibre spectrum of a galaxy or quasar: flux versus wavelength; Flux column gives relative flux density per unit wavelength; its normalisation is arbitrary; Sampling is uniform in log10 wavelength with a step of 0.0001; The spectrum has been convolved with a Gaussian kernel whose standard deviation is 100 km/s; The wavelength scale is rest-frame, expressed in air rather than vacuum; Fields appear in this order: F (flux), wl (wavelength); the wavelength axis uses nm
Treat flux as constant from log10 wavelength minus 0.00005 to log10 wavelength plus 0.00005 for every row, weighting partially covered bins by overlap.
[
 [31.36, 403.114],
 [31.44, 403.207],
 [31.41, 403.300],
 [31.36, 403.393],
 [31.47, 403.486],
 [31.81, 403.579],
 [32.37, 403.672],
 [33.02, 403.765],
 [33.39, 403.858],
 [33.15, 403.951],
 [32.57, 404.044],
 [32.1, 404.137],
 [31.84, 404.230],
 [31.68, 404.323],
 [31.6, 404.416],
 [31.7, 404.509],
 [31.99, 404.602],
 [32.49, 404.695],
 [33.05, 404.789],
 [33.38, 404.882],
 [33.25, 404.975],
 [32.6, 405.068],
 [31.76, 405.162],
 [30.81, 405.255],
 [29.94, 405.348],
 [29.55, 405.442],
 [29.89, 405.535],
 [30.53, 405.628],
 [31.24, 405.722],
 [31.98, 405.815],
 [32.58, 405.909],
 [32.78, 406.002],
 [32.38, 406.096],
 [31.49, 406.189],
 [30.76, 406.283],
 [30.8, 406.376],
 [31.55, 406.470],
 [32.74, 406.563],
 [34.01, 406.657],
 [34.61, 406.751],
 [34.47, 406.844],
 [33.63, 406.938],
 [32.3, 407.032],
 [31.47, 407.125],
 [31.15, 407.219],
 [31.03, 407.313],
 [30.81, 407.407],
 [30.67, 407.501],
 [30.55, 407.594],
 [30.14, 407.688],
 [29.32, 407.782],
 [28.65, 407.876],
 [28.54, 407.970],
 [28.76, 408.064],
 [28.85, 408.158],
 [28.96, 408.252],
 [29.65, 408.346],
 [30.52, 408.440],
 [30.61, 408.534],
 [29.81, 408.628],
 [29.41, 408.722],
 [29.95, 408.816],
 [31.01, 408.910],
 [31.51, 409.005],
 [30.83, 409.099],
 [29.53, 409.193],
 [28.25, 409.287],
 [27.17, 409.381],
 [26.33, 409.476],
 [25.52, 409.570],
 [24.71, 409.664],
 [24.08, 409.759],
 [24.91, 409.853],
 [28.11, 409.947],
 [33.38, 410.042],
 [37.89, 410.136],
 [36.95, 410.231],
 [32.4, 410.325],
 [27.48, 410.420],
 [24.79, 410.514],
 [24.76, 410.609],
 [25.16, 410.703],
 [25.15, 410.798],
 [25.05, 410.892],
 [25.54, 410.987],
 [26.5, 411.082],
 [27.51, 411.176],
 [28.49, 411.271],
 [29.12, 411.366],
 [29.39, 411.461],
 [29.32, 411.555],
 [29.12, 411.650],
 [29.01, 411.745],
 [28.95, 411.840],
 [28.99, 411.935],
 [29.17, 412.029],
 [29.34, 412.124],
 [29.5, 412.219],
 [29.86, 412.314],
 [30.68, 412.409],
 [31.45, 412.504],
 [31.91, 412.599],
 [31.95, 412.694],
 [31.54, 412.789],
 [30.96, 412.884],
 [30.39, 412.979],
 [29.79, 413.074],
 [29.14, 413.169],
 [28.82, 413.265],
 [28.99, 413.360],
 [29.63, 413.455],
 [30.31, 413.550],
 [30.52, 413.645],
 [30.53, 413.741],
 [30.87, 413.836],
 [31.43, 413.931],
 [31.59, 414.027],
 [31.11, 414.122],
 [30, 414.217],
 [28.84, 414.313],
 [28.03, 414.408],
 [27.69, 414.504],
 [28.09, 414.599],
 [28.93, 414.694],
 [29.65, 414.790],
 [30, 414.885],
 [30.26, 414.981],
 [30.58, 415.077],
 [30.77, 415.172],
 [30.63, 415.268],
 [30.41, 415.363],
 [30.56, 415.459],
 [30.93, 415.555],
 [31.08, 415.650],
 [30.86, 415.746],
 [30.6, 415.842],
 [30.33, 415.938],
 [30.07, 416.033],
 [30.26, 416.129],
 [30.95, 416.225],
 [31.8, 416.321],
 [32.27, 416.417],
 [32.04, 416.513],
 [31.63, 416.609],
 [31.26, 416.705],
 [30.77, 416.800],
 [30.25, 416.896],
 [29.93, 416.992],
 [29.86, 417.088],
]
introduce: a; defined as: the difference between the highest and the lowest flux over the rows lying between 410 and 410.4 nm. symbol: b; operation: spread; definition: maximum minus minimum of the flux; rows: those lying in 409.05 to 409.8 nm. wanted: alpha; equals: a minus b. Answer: -1.3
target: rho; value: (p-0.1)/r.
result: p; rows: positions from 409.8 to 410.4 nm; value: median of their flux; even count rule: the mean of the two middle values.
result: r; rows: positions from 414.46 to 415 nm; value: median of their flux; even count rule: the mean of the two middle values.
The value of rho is 1.12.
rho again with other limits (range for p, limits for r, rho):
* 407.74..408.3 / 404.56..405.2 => 0.88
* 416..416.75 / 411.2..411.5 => 1.08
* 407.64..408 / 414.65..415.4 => 0.95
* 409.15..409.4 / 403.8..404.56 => 0.88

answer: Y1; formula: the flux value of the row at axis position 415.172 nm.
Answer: 30.77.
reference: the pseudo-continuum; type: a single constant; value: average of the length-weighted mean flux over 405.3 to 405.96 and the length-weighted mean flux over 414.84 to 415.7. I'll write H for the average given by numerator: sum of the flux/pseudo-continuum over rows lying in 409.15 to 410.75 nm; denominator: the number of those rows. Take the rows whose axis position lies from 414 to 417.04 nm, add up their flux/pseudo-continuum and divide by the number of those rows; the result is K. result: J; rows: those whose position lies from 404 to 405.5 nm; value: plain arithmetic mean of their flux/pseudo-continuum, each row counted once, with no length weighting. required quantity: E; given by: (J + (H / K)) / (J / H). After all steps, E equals 1.75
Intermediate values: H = 0.92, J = 1.04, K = 0.99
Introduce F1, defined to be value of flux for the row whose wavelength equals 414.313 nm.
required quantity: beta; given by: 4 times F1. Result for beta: 115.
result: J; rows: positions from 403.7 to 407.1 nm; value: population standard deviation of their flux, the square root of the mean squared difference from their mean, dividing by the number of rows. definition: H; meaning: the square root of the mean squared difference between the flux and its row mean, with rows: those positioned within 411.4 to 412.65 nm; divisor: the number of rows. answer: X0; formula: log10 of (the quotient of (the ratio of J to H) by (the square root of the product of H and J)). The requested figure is 0.1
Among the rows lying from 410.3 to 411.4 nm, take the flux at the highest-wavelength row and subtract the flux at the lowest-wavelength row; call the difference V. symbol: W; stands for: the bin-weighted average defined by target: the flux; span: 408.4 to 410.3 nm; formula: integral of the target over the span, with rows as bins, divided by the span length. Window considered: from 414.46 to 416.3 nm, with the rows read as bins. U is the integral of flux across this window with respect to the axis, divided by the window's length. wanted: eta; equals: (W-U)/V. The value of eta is 0.2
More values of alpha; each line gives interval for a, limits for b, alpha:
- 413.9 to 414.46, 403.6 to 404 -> 2.5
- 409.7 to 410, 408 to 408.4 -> 3.1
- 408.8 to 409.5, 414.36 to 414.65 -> 4.8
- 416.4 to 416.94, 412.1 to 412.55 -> -0.1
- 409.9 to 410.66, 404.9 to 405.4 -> 9.8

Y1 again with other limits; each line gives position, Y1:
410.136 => 37.89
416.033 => 30.07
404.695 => 32.49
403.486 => 31.47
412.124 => 29.34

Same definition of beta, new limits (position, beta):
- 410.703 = 101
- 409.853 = 100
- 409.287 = 113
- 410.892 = 100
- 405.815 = 128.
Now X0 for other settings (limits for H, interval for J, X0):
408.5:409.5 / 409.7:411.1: 0.0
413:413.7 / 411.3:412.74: 0.3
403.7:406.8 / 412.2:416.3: -0.1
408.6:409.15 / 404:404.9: 0.1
